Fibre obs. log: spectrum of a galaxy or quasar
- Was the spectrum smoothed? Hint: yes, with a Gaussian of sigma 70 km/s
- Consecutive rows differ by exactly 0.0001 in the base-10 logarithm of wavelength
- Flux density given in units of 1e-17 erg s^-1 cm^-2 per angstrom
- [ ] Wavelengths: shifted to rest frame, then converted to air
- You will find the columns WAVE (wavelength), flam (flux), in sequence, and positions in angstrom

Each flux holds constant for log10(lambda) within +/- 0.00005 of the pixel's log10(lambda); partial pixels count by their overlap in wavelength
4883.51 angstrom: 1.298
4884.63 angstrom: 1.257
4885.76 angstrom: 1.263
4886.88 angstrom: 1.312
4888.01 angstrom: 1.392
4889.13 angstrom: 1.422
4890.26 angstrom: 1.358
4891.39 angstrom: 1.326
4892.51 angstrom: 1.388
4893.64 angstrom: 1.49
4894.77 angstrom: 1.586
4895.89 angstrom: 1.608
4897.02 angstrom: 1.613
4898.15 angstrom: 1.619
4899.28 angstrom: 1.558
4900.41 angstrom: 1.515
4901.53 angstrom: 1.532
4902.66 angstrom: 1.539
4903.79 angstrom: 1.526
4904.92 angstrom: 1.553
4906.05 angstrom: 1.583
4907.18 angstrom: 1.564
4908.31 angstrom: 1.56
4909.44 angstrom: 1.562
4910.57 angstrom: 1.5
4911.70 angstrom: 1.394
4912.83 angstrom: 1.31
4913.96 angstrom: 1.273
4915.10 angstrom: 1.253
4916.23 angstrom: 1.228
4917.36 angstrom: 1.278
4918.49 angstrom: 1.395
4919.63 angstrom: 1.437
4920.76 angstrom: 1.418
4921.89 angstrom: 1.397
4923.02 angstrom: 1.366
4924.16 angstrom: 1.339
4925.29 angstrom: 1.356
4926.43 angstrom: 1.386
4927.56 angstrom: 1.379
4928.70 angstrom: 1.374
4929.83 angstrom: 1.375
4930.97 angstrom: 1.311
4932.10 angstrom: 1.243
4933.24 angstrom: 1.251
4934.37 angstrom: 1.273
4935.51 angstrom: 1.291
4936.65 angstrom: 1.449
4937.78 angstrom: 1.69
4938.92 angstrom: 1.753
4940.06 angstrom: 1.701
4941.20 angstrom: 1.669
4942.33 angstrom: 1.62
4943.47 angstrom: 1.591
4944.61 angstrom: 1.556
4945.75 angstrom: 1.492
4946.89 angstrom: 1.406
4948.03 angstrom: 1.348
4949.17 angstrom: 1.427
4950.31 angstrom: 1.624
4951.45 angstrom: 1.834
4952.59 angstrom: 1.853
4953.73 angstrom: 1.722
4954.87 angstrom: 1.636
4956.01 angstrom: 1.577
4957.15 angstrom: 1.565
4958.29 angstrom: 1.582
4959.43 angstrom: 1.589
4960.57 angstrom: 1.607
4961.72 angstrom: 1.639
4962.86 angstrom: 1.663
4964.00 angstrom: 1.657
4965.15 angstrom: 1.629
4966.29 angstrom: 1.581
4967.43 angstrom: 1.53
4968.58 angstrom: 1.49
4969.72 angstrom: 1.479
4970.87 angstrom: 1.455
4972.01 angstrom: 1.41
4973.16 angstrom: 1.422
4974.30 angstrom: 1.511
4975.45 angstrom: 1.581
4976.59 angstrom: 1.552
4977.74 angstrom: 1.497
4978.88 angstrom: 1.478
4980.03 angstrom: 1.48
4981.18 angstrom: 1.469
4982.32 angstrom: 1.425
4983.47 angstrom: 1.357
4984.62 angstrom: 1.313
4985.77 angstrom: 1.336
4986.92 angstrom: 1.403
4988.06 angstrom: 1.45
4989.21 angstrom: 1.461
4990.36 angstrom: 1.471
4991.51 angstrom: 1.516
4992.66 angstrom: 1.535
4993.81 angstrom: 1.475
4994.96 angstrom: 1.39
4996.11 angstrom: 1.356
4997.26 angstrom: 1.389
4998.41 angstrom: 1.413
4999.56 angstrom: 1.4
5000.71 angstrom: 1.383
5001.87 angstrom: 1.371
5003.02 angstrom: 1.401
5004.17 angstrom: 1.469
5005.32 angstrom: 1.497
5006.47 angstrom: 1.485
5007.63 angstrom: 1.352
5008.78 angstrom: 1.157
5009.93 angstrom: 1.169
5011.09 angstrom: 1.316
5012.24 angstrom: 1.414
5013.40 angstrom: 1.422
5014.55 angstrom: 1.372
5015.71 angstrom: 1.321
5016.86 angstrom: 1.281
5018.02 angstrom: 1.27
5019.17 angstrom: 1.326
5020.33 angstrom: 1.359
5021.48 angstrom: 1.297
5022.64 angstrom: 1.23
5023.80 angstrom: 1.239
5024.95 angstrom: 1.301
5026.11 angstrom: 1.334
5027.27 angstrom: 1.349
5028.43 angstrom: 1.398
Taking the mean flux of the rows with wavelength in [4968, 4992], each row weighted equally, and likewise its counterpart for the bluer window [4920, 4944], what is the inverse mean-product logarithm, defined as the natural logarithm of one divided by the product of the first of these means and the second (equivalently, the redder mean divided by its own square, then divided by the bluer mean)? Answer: -0.74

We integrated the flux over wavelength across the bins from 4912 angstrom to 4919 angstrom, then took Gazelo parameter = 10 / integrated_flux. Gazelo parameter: 1.1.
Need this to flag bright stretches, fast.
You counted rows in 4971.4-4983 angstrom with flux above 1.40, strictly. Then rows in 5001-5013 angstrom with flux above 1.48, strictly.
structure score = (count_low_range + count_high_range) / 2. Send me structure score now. 6.0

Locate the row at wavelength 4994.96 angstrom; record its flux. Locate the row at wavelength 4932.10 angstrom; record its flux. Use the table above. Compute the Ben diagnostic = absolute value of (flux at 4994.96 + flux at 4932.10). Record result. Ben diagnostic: 2.63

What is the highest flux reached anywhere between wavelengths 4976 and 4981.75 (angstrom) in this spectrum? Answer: 1.552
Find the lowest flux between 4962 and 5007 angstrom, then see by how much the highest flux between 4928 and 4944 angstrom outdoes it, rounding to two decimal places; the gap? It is 0.44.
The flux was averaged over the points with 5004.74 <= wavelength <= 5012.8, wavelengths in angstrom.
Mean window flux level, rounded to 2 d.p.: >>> 1.34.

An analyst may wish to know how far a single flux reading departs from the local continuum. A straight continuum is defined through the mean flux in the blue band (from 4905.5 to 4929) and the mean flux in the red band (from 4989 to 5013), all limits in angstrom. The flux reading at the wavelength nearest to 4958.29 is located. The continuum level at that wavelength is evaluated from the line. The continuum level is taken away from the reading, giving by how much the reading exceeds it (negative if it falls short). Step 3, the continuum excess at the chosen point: 0.18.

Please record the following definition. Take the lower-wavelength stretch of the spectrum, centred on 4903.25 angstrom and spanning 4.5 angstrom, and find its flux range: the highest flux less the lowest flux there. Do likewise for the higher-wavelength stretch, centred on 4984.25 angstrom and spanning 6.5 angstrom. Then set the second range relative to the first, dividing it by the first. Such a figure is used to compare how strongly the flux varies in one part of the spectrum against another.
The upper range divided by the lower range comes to 5.8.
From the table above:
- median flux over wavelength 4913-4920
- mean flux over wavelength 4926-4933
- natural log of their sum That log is 0.96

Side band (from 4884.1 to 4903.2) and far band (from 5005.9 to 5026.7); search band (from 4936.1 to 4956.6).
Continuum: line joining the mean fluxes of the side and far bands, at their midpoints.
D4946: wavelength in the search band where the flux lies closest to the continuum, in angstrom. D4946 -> 4946.89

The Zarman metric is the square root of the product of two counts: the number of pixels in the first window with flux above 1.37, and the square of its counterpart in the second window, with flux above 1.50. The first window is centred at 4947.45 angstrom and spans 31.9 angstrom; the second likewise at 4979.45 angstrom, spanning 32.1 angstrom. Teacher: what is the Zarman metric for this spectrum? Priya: 43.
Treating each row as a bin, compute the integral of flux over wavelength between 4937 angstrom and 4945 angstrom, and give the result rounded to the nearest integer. 13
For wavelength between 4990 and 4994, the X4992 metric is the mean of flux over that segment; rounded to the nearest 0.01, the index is 1.50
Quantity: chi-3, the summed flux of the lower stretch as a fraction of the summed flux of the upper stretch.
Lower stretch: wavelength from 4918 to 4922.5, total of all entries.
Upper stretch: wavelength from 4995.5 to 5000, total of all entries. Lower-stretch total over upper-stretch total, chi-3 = 1.02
